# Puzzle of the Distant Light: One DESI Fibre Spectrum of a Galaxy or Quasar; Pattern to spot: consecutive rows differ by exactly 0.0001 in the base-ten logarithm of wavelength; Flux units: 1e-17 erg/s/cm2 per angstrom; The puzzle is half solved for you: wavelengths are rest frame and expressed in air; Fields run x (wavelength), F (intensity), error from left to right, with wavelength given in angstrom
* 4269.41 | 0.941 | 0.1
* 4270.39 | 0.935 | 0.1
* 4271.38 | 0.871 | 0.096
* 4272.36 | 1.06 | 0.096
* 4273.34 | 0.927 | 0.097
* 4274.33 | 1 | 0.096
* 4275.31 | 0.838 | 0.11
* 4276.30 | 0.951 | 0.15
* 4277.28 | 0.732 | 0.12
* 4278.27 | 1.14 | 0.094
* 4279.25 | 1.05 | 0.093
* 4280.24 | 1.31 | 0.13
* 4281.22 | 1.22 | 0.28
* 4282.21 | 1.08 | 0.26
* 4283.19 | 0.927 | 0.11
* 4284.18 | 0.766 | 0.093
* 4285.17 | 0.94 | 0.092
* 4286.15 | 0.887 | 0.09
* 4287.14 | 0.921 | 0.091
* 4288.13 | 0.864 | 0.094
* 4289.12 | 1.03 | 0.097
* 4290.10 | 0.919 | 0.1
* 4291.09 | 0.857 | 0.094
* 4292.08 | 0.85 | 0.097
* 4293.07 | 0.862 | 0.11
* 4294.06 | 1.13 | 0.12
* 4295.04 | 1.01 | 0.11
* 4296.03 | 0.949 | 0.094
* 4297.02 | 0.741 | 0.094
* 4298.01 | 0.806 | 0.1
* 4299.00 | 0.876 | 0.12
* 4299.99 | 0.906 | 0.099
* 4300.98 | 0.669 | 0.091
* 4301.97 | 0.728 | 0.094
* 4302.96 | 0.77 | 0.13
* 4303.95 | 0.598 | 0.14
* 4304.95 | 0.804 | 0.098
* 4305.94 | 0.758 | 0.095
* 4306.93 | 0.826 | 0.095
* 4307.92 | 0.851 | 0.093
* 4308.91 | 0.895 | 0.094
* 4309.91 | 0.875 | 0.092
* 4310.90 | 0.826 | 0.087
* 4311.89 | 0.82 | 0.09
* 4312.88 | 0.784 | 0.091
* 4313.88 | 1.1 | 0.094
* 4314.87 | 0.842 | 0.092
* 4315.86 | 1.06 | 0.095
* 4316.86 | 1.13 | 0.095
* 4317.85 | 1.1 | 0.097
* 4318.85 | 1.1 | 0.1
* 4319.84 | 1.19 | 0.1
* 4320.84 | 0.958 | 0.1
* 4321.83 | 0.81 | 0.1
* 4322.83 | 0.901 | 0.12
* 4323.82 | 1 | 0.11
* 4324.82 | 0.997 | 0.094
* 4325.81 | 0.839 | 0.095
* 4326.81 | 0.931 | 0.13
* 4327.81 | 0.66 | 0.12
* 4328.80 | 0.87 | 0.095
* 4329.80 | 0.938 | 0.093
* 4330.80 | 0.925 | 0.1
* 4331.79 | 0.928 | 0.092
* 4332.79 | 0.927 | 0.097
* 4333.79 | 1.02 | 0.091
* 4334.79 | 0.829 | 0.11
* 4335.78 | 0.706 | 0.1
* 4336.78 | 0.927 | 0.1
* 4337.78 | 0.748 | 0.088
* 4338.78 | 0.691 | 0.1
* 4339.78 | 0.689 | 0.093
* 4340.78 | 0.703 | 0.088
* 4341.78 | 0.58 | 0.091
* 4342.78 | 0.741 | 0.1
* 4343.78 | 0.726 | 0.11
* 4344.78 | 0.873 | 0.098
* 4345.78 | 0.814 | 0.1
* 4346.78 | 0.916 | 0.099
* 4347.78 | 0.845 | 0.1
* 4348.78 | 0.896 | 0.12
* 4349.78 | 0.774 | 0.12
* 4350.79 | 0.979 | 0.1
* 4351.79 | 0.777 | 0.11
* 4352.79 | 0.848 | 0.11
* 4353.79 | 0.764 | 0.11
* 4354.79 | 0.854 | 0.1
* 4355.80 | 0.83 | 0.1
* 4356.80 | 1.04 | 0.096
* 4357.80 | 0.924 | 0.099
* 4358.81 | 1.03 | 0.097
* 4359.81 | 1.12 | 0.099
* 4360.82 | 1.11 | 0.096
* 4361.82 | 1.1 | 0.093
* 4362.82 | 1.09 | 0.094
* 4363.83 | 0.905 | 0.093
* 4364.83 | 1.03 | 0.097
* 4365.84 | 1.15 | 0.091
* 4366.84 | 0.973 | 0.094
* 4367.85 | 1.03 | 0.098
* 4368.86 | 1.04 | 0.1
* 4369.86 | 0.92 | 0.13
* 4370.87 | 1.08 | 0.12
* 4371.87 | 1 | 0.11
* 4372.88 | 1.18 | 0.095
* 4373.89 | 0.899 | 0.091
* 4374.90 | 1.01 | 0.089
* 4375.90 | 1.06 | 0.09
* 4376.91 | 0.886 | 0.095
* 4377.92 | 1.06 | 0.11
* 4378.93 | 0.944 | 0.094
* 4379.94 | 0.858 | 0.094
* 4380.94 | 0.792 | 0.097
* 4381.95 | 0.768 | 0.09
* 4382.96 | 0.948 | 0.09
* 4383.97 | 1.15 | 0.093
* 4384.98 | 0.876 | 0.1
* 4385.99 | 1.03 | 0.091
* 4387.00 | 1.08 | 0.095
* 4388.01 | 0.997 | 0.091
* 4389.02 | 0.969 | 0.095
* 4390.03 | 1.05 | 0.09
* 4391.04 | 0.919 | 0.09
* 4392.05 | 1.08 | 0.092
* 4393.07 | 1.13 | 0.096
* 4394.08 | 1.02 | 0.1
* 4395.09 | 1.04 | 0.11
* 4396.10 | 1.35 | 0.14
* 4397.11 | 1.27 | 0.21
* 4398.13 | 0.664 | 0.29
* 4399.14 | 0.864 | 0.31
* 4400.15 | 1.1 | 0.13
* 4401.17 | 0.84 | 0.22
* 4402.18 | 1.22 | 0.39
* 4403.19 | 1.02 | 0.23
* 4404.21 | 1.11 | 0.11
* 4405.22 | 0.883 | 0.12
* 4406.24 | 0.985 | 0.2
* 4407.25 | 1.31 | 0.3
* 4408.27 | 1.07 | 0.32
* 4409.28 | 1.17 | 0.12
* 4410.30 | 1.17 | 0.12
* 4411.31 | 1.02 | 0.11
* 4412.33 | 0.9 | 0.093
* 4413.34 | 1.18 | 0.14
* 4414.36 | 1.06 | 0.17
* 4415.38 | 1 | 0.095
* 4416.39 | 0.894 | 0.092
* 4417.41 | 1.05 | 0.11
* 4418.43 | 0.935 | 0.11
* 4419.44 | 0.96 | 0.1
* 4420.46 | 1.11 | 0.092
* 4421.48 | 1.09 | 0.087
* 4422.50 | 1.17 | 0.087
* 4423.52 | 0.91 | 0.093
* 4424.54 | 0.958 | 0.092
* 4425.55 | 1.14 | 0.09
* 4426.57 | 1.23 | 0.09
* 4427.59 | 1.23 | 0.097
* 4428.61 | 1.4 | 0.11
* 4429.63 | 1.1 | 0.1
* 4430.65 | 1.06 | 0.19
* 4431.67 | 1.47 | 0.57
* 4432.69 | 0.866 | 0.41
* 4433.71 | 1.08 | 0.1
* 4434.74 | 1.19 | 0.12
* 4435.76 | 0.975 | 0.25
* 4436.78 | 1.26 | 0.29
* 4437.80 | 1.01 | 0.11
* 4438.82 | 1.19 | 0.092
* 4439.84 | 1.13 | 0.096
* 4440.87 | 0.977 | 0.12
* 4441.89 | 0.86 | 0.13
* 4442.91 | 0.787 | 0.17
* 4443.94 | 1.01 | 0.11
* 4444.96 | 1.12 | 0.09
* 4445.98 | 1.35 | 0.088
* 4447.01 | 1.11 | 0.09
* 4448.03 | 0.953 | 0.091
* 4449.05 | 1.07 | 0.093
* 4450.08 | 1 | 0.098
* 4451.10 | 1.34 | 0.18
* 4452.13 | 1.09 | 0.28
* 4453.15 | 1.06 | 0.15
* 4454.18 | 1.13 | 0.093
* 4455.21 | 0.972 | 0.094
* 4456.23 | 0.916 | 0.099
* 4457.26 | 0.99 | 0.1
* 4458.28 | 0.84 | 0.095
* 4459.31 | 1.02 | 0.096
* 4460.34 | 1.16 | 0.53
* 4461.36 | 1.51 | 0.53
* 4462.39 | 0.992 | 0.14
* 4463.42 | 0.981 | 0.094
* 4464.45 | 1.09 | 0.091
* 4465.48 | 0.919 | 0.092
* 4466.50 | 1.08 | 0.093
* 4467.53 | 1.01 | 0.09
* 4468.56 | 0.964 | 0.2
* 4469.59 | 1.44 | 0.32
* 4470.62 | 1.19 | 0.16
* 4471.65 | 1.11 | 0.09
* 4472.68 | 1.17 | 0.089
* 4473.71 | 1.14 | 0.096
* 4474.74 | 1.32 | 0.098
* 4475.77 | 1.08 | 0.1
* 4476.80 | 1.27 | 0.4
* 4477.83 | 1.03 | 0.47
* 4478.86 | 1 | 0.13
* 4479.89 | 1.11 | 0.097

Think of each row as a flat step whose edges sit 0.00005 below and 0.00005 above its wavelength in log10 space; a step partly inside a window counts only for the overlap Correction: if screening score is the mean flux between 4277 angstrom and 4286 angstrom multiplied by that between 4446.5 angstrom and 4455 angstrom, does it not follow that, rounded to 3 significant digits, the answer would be 1.11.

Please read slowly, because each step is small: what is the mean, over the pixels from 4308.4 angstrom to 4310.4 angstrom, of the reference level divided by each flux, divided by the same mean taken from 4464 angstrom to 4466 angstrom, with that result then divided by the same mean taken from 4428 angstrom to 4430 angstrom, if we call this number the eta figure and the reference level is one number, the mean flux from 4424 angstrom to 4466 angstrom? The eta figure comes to 1.28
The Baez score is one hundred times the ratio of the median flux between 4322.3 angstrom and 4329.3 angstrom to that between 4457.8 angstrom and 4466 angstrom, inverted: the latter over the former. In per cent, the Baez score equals 112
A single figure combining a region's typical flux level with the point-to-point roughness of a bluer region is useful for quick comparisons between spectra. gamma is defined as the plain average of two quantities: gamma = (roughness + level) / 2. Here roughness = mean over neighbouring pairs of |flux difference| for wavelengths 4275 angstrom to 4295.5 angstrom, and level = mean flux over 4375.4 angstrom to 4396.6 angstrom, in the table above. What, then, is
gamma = 0.568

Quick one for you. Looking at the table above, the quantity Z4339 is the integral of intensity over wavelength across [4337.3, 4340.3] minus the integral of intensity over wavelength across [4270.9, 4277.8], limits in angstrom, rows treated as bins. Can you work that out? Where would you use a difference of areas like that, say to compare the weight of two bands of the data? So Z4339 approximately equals -4.2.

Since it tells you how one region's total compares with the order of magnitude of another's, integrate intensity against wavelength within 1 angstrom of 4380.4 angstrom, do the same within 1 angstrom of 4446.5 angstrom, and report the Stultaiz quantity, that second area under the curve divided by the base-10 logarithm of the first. 11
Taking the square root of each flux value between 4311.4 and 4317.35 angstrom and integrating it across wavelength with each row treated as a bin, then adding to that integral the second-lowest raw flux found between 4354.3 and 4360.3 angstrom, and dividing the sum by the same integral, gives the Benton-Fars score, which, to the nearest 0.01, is 1.15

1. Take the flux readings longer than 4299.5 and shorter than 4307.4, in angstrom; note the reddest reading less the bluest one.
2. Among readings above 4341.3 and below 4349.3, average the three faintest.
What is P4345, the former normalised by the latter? -0.12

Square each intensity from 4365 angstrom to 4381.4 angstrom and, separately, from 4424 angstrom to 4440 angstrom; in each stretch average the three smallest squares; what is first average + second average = 1.59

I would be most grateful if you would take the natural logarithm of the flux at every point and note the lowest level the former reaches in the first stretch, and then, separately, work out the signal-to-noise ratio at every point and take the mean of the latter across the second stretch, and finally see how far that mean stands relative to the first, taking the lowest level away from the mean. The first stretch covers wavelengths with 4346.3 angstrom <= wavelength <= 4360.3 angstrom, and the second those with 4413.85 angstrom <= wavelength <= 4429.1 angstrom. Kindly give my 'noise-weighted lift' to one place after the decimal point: 11.2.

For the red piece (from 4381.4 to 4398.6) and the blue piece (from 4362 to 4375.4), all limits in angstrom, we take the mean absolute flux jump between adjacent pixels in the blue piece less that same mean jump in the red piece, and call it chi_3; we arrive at -0.024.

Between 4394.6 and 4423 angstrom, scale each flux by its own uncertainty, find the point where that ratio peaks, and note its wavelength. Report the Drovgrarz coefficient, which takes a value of 4422.50 angstrom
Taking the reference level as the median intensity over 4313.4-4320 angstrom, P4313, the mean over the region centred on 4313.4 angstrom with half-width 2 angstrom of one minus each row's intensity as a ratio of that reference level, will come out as 0.19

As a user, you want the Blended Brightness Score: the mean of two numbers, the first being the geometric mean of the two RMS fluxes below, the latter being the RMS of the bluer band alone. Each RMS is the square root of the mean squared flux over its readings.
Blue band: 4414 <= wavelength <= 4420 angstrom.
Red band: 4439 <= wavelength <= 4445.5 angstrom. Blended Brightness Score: 0.99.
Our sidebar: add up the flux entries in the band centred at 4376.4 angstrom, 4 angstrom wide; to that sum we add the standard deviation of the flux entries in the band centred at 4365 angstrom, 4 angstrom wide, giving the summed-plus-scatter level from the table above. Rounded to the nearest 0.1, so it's 4.1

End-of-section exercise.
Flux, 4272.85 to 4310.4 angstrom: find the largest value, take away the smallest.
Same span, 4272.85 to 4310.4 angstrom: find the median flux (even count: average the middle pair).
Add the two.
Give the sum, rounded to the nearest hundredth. 1.59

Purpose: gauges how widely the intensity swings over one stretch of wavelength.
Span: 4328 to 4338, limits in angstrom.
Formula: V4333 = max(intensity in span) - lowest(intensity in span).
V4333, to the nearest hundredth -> 0.31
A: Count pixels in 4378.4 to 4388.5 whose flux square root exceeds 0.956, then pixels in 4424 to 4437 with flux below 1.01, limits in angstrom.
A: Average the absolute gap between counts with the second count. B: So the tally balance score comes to 3.0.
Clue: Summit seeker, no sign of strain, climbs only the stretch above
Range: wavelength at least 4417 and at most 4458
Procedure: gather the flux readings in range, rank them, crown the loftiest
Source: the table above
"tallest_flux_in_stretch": 1.47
